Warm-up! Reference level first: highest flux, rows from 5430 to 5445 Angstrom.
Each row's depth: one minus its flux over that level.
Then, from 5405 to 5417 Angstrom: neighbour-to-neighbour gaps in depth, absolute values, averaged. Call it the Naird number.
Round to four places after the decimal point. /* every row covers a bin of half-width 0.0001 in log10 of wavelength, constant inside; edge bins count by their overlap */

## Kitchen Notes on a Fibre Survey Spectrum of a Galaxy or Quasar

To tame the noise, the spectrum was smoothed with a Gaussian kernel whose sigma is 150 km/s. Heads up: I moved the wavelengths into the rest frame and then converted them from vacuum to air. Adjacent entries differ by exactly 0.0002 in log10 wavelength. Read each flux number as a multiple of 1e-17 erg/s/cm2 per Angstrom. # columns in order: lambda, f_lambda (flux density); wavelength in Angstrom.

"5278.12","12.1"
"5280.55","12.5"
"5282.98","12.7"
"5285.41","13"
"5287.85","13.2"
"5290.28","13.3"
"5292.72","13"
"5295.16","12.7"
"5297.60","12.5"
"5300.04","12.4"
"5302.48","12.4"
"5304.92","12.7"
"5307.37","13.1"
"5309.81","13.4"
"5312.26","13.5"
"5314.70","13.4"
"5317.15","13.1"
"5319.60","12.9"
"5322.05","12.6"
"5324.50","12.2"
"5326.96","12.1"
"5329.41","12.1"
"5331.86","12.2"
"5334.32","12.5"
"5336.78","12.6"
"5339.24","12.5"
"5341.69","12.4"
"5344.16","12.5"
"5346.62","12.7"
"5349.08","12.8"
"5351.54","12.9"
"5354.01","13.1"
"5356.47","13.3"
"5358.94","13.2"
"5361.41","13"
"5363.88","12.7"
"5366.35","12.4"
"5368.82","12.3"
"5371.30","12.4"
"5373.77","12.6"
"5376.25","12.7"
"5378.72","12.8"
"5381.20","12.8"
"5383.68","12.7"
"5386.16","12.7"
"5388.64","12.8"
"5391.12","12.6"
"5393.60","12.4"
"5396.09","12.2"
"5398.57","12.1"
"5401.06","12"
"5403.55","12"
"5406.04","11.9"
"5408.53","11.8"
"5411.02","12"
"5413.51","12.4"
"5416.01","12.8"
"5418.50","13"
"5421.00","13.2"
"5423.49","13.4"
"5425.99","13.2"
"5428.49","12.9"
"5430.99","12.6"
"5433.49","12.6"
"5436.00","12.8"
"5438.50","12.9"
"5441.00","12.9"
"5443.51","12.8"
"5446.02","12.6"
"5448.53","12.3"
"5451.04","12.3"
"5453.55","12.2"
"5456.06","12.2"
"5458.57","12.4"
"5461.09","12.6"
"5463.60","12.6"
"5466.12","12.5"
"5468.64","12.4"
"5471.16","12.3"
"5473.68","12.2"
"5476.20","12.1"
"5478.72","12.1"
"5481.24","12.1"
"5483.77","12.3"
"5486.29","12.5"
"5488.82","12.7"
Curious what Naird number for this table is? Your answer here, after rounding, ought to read 0.0213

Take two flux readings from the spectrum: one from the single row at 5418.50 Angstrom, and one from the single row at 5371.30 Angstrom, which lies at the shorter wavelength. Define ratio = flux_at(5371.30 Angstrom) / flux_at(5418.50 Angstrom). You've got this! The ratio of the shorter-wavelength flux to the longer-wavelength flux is 0.95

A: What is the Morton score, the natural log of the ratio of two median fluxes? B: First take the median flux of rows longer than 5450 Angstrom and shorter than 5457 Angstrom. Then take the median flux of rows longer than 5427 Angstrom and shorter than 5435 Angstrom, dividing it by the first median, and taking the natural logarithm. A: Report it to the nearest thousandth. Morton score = 0.032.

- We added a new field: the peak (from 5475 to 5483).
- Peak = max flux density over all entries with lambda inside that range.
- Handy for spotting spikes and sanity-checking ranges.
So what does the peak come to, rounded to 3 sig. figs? 12.1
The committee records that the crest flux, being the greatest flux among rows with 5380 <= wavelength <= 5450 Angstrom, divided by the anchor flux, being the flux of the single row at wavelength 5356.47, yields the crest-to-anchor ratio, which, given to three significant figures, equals 1.01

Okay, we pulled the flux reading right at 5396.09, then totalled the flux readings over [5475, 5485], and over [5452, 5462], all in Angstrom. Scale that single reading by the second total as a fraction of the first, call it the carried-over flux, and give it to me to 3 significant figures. 12.4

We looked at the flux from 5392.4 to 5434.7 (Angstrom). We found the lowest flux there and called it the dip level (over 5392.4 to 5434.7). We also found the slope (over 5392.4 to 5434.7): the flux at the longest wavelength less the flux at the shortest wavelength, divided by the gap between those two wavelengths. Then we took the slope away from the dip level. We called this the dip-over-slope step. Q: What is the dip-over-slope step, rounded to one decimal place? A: 11.8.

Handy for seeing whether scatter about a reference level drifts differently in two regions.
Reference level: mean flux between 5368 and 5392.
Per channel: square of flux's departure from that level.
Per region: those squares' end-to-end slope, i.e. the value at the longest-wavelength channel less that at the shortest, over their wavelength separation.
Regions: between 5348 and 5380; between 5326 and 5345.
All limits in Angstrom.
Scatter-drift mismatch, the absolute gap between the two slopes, 0.016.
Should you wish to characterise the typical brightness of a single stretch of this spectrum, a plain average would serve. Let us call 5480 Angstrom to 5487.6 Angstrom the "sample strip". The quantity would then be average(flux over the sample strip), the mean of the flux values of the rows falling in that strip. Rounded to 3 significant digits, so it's 12.3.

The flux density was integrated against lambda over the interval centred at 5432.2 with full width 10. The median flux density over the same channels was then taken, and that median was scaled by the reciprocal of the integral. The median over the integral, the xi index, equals 0.100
